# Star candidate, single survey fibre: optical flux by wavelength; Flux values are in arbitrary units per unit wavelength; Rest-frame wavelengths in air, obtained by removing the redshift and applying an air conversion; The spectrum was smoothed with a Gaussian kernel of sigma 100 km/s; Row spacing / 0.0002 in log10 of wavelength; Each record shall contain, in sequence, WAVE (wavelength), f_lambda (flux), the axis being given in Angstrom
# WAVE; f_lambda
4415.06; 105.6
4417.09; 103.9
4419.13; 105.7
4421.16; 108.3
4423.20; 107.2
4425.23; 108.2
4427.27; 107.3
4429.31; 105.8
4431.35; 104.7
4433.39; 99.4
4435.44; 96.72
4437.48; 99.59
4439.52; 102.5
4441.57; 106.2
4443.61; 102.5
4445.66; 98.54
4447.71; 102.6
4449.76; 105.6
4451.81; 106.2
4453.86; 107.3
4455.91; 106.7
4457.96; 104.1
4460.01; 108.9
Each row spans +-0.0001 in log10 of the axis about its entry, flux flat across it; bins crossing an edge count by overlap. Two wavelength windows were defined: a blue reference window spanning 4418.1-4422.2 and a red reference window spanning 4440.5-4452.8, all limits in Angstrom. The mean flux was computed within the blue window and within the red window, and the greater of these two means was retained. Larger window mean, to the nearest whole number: 107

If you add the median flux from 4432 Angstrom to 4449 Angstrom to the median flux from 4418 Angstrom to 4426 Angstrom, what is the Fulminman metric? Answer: 209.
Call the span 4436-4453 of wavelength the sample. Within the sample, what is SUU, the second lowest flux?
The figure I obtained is 99.59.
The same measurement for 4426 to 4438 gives 99.4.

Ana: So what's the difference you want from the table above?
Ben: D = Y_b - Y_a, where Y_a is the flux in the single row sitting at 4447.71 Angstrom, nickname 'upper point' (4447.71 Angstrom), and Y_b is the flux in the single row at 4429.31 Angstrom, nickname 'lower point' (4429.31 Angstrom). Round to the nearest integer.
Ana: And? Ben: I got 3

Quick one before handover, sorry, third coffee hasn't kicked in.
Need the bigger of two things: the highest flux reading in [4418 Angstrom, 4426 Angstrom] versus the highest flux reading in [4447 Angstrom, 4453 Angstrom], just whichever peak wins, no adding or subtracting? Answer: 108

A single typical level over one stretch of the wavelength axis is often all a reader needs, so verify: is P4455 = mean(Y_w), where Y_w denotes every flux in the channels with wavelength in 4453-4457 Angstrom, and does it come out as 107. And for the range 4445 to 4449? 101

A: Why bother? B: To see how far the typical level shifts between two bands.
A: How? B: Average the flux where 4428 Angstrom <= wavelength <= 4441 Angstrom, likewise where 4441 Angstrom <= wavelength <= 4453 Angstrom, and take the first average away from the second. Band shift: 2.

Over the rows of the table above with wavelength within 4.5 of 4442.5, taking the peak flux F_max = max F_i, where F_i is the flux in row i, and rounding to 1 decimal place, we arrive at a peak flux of 106.2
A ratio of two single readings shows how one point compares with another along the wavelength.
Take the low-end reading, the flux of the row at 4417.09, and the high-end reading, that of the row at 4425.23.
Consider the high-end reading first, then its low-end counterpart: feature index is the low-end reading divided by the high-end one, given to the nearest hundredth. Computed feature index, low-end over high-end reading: 0.96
